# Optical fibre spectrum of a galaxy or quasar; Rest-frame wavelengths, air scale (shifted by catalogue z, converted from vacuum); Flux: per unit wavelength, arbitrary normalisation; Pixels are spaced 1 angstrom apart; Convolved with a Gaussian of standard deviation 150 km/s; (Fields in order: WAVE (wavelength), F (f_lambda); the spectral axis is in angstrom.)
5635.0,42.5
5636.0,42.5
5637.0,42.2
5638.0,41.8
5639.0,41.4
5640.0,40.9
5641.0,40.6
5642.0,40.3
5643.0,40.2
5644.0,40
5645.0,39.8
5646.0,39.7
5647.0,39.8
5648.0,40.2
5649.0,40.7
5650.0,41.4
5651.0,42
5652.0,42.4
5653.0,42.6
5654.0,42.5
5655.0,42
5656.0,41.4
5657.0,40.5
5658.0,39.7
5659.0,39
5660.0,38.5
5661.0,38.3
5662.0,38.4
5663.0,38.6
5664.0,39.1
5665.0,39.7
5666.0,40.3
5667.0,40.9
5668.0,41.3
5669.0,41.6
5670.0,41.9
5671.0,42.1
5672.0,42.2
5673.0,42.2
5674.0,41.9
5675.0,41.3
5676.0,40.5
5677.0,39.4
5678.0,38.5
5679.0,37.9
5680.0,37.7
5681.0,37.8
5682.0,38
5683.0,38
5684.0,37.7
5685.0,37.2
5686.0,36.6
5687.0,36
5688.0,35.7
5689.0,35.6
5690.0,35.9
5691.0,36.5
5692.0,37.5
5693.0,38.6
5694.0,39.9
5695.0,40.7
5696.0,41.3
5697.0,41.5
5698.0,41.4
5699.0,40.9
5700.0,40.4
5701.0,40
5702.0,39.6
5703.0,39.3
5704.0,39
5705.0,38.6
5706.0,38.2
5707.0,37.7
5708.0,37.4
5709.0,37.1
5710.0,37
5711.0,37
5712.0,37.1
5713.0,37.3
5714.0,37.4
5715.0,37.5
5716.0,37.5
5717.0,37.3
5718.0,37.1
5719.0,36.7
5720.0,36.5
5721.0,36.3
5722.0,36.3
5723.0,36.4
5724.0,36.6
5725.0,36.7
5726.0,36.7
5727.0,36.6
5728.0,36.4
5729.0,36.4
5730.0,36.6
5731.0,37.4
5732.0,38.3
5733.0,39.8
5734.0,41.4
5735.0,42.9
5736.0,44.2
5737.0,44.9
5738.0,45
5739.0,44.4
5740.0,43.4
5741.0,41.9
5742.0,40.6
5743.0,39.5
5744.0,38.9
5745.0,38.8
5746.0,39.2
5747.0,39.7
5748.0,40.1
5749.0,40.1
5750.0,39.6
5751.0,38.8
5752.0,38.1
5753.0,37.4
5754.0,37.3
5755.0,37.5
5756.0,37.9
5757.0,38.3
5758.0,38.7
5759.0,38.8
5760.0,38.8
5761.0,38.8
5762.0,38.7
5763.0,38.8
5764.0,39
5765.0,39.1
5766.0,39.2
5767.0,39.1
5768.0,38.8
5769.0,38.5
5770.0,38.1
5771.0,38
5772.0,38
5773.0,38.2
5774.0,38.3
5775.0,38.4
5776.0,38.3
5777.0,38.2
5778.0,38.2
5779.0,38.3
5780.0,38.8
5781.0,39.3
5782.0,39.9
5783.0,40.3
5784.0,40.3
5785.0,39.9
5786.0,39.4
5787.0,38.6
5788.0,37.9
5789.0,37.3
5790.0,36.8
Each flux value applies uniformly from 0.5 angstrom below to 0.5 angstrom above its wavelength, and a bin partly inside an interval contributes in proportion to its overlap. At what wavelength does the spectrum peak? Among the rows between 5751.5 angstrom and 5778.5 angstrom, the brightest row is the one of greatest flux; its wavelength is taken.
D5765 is 5766.0 angstrom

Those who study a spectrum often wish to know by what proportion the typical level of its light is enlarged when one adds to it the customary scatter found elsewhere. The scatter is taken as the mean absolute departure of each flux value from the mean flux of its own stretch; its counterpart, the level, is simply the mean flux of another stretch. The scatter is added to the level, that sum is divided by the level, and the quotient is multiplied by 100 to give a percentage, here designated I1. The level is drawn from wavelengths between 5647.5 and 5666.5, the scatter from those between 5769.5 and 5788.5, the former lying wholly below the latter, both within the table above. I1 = 102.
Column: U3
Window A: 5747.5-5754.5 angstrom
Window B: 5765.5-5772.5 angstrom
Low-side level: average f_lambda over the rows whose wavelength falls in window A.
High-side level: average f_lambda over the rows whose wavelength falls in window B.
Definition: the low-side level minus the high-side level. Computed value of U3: 0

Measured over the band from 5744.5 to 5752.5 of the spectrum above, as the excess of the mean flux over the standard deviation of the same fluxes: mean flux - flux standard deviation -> 38.6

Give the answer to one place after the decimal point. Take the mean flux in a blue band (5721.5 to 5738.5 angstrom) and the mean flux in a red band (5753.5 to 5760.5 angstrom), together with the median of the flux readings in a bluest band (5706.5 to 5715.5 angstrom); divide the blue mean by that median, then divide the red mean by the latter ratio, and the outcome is 36.5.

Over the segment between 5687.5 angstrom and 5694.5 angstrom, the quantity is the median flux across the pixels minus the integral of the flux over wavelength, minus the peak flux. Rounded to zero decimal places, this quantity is -263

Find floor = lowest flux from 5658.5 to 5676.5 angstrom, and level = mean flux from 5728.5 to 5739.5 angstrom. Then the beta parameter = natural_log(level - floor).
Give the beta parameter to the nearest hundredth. 1.00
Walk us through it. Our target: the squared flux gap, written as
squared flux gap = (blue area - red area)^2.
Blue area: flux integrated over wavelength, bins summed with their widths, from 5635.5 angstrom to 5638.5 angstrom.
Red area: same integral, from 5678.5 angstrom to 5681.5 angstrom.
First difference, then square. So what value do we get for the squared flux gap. 172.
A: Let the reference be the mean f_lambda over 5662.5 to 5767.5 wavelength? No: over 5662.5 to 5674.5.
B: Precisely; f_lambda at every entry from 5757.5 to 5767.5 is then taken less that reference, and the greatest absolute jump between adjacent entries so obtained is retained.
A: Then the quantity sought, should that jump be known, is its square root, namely 0.45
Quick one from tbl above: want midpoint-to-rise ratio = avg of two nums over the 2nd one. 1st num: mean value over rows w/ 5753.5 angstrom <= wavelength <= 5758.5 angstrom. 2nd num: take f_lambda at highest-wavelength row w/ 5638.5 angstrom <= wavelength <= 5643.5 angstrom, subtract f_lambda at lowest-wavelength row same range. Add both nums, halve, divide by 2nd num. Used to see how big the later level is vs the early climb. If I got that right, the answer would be -15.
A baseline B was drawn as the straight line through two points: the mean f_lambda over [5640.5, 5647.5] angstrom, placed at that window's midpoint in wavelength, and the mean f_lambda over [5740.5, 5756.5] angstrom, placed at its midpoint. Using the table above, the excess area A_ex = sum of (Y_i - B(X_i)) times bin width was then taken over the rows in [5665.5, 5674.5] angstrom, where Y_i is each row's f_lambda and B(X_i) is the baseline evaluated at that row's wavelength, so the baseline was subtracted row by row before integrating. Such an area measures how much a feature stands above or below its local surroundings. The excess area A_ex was 16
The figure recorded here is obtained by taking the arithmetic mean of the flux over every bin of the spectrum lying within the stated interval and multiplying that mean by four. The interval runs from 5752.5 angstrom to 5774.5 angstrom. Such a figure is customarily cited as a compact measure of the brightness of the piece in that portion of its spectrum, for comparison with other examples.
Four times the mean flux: 154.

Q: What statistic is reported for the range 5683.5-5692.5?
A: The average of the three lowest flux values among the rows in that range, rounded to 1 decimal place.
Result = 35.7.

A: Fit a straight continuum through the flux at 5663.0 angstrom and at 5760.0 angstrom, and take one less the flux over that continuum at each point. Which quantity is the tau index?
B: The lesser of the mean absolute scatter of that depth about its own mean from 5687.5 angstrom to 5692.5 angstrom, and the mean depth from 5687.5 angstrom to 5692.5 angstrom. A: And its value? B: 0.0157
